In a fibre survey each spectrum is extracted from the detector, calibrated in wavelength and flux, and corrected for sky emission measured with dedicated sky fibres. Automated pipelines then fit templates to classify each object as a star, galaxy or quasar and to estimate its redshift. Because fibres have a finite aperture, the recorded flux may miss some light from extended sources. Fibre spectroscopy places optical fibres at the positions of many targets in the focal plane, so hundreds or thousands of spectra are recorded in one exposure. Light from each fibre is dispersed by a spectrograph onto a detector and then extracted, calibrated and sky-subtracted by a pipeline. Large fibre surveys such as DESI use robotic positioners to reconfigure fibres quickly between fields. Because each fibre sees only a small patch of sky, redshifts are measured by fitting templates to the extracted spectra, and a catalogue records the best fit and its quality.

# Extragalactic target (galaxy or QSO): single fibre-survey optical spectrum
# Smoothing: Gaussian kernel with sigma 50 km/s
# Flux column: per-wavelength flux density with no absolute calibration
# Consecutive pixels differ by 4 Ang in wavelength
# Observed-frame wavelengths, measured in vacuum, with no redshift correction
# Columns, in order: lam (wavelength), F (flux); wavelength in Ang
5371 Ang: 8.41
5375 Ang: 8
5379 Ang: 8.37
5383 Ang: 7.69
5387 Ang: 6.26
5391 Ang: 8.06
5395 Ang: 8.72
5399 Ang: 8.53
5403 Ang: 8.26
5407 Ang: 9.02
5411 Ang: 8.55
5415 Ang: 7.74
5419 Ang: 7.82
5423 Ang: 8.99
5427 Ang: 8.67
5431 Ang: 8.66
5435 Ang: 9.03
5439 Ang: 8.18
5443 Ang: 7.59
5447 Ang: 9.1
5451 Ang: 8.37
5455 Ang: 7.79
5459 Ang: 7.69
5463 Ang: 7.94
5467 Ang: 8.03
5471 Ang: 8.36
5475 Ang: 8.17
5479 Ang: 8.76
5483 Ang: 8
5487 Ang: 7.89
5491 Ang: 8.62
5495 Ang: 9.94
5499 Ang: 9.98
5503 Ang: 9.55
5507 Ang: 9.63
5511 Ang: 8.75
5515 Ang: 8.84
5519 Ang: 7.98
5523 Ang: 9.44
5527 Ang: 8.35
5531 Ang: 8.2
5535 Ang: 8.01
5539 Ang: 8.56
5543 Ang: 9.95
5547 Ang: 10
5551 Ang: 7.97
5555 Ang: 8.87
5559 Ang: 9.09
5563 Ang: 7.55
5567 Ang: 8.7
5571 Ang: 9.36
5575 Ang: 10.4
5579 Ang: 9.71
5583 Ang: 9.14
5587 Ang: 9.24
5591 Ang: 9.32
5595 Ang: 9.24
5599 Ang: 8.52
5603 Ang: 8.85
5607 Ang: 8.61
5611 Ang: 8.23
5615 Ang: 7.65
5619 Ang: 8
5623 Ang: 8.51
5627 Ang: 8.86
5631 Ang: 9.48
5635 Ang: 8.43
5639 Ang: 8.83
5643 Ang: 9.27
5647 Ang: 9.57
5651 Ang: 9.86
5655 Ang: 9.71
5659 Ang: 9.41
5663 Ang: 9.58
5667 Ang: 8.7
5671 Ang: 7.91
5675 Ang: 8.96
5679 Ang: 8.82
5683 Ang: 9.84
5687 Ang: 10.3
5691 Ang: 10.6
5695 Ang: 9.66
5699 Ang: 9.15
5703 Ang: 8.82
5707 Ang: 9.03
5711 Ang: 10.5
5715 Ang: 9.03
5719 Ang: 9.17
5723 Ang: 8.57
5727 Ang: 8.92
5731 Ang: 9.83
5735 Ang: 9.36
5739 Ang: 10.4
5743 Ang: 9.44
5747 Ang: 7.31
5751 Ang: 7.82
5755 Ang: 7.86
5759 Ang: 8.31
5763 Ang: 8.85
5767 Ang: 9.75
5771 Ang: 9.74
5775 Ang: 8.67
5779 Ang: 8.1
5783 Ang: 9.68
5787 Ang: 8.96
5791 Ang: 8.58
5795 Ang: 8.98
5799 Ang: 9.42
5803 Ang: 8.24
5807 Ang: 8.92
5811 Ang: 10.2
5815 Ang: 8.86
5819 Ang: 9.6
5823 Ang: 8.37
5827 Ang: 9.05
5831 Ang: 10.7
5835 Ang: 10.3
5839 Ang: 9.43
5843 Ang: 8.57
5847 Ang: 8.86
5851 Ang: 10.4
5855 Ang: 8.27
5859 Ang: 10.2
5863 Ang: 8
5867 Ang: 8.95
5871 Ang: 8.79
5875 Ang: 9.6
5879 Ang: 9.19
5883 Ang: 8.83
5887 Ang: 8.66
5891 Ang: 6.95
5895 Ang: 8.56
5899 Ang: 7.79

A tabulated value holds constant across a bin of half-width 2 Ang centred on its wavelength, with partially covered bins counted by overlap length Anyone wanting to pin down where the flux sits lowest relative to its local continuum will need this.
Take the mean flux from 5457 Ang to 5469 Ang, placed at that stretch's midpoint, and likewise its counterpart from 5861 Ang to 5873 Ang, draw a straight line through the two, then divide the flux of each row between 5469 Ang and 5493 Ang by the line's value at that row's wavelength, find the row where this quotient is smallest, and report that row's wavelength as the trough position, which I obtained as 5487 Ang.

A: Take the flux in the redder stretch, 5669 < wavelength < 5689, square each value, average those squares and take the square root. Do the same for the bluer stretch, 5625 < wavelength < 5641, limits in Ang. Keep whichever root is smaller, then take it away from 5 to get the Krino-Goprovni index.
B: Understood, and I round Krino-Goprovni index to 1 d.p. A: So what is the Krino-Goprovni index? -3.9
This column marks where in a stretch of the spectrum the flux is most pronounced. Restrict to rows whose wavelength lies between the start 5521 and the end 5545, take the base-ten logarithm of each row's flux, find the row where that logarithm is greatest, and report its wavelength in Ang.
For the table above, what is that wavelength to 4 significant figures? 5543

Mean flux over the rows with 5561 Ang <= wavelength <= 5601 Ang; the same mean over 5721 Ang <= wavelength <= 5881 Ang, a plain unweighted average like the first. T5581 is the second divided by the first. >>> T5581 0.995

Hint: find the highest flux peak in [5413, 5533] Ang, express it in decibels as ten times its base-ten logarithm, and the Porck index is 10.0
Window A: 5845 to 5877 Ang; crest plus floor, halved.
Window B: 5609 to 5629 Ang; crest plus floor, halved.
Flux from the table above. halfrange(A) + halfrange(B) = 17.5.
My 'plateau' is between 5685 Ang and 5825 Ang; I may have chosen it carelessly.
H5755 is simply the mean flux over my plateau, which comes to 9.11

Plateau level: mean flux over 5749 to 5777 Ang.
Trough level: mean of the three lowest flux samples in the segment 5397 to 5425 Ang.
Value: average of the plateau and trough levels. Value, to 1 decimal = 8.3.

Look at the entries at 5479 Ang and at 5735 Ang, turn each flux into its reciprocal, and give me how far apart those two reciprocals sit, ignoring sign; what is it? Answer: 0.0073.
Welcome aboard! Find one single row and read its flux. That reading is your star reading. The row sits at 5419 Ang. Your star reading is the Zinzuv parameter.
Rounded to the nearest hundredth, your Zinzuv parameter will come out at 7.82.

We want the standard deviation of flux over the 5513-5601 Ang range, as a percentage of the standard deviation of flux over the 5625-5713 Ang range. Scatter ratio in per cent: 112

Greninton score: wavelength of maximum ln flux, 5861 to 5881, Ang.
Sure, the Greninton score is 5875 Ang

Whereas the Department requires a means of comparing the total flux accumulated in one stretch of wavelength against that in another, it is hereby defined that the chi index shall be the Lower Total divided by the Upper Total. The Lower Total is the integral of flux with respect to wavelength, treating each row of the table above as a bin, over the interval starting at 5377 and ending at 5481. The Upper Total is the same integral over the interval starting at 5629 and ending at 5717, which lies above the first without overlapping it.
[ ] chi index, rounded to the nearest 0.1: 1.0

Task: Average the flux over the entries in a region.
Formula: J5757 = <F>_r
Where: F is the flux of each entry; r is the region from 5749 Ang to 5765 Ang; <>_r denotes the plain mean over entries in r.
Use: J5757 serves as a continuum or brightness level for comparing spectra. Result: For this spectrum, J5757 8.21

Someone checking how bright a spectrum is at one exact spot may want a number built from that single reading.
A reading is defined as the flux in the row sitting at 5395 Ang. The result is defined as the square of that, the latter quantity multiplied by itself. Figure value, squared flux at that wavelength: 76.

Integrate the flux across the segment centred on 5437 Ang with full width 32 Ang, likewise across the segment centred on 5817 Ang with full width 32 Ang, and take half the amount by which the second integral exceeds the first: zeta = 11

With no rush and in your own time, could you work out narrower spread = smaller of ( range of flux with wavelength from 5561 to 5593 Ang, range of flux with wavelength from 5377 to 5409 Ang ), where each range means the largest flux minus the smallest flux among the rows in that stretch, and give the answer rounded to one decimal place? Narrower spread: 2.8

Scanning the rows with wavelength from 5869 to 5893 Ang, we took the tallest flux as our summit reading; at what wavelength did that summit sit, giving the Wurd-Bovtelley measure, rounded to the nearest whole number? 5875 Ang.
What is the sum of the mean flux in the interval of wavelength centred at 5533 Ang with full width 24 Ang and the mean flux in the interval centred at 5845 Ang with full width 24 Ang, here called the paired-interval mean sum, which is 18.1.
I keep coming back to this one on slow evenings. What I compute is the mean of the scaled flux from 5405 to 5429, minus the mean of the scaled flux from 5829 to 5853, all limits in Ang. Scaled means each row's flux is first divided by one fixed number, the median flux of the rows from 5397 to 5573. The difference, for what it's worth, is -0.15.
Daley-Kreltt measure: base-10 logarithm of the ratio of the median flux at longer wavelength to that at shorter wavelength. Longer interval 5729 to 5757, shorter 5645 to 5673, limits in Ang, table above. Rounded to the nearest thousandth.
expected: -0.010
